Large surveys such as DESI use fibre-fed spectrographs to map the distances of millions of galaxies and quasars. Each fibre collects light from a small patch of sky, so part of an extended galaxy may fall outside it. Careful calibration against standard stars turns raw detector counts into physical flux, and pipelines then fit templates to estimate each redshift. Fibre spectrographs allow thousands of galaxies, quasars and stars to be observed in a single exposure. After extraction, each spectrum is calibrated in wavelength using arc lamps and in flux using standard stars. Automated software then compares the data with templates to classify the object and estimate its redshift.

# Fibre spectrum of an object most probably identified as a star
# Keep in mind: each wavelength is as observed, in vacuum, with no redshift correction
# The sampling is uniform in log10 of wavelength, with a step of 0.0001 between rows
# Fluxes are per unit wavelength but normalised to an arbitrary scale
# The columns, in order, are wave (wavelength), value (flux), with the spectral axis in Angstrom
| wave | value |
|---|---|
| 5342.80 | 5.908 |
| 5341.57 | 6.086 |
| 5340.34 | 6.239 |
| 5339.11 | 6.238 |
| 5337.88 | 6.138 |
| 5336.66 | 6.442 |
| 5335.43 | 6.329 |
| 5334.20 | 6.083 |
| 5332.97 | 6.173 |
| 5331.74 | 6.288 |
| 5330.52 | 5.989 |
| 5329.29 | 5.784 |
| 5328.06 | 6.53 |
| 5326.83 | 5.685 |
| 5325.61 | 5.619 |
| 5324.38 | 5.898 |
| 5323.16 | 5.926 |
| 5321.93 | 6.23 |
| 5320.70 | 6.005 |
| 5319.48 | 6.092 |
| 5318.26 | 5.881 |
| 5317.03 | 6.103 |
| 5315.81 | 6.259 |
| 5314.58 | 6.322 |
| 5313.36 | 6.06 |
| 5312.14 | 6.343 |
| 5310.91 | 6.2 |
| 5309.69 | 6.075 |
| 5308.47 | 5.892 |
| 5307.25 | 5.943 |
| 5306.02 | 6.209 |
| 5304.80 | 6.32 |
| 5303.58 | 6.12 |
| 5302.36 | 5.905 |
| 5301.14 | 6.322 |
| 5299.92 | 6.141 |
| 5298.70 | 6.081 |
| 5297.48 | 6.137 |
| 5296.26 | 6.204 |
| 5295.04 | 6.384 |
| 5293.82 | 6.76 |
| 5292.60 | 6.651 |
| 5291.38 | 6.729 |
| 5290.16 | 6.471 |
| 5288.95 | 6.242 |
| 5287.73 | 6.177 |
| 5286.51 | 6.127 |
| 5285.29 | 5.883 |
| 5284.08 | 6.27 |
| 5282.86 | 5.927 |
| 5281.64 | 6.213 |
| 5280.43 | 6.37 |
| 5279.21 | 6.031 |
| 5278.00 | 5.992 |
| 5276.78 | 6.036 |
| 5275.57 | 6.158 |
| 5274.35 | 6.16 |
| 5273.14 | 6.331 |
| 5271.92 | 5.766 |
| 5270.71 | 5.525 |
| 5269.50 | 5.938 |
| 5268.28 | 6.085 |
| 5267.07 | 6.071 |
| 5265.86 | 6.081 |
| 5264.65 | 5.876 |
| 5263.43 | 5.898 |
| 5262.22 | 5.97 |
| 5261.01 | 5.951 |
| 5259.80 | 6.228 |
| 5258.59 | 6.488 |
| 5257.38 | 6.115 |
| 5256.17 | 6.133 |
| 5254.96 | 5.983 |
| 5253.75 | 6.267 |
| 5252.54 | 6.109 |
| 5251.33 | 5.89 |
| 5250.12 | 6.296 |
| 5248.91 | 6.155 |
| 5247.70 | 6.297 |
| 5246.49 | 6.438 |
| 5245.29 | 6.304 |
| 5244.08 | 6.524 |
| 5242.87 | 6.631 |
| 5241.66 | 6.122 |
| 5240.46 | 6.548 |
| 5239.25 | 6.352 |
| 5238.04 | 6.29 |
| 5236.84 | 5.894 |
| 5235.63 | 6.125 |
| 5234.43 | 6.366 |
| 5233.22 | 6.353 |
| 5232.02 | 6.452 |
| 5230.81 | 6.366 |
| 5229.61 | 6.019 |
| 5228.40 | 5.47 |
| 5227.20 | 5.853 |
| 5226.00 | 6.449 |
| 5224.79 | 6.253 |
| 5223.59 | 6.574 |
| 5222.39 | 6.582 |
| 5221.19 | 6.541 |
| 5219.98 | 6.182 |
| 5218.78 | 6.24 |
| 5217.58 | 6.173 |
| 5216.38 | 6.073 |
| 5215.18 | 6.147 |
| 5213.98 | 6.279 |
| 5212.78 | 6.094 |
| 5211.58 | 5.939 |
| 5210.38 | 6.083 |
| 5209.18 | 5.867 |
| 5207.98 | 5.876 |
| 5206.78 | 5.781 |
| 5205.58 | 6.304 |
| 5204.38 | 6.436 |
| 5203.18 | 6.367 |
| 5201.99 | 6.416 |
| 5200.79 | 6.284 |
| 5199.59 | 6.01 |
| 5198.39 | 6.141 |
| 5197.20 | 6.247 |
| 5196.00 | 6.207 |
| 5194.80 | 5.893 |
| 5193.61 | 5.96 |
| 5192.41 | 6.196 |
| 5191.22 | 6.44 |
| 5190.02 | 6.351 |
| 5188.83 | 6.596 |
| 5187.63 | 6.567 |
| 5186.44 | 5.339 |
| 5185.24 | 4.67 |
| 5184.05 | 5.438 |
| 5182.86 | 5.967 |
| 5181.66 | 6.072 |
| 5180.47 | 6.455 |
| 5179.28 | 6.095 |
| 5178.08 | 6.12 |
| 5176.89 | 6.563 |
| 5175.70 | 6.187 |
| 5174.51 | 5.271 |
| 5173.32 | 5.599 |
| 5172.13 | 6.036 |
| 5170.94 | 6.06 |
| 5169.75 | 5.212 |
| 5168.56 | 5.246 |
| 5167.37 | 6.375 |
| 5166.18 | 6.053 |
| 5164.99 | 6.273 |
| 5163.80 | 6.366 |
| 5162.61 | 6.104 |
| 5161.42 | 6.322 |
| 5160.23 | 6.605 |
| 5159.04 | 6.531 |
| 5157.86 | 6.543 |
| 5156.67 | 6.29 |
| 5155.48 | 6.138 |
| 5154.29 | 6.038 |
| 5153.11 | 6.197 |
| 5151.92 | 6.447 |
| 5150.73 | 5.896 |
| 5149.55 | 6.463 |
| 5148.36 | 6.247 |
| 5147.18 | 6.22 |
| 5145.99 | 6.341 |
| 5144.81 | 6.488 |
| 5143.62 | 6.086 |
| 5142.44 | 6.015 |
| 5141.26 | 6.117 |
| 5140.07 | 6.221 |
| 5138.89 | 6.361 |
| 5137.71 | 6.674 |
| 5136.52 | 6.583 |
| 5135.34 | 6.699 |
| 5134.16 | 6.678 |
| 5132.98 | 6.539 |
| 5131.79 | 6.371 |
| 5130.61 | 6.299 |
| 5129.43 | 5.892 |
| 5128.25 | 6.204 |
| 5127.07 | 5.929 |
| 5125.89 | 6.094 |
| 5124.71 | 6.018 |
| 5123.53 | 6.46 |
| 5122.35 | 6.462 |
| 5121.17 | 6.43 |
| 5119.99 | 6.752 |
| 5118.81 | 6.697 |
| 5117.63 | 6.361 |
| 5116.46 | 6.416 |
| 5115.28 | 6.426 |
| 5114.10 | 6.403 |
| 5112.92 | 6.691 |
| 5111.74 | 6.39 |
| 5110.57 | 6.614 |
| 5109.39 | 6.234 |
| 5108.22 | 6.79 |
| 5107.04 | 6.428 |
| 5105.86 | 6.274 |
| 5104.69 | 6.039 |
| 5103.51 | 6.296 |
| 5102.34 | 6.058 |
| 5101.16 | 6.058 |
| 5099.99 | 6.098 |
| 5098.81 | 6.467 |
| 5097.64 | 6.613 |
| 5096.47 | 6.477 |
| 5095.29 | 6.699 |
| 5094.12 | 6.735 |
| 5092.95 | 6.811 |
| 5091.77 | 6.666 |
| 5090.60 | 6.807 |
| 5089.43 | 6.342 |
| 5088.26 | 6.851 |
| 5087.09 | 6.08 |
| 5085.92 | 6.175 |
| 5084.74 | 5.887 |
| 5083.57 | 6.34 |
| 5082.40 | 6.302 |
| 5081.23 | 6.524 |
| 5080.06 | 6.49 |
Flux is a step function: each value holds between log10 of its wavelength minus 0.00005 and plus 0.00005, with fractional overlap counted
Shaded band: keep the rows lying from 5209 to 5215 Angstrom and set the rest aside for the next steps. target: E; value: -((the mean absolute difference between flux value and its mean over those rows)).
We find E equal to -0.12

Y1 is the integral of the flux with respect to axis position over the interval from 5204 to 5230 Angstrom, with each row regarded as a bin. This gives 160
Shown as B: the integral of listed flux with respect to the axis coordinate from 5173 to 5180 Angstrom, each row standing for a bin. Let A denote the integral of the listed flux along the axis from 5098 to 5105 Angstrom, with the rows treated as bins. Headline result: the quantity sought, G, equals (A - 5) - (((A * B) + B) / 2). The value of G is -892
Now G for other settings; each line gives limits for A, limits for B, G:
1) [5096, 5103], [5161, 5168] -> -945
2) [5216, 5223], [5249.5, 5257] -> -996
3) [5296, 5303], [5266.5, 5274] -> -944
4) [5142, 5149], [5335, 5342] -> -939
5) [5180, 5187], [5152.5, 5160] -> -923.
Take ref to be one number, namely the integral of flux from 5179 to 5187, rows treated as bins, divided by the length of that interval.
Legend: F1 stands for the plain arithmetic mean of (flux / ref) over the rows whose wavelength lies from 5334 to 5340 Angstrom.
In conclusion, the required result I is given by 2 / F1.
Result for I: 1.83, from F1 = 1.09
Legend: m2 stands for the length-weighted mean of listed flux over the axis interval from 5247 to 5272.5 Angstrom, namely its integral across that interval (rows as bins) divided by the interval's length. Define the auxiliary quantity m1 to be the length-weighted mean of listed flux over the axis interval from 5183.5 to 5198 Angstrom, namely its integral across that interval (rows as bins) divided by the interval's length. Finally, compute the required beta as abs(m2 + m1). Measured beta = 12.1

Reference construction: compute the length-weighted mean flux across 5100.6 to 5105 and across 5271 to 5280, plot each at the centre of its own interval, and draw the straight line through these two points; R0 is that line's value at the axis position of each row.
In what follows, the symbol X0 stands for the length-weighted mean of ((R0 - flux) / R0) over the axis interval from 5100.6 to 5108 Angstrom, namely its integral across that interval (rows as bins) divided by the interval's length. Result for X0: -0.018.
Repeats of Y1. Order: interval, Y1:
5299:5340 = 250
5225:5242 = 105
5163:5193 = 180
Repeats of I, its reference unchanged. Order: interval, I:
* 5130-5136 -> 1.75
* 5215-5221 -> 1.85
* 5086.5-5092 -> 1.74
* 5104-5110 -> 1.80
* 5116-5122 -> 1.75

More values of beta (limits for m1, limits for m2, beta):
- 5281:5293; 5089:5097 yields 12.9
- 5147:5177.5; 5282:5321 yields 12.3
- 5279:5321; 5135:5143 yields 12.6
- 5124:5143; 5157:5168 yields 12.6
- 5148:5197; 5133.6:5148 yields 12.5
